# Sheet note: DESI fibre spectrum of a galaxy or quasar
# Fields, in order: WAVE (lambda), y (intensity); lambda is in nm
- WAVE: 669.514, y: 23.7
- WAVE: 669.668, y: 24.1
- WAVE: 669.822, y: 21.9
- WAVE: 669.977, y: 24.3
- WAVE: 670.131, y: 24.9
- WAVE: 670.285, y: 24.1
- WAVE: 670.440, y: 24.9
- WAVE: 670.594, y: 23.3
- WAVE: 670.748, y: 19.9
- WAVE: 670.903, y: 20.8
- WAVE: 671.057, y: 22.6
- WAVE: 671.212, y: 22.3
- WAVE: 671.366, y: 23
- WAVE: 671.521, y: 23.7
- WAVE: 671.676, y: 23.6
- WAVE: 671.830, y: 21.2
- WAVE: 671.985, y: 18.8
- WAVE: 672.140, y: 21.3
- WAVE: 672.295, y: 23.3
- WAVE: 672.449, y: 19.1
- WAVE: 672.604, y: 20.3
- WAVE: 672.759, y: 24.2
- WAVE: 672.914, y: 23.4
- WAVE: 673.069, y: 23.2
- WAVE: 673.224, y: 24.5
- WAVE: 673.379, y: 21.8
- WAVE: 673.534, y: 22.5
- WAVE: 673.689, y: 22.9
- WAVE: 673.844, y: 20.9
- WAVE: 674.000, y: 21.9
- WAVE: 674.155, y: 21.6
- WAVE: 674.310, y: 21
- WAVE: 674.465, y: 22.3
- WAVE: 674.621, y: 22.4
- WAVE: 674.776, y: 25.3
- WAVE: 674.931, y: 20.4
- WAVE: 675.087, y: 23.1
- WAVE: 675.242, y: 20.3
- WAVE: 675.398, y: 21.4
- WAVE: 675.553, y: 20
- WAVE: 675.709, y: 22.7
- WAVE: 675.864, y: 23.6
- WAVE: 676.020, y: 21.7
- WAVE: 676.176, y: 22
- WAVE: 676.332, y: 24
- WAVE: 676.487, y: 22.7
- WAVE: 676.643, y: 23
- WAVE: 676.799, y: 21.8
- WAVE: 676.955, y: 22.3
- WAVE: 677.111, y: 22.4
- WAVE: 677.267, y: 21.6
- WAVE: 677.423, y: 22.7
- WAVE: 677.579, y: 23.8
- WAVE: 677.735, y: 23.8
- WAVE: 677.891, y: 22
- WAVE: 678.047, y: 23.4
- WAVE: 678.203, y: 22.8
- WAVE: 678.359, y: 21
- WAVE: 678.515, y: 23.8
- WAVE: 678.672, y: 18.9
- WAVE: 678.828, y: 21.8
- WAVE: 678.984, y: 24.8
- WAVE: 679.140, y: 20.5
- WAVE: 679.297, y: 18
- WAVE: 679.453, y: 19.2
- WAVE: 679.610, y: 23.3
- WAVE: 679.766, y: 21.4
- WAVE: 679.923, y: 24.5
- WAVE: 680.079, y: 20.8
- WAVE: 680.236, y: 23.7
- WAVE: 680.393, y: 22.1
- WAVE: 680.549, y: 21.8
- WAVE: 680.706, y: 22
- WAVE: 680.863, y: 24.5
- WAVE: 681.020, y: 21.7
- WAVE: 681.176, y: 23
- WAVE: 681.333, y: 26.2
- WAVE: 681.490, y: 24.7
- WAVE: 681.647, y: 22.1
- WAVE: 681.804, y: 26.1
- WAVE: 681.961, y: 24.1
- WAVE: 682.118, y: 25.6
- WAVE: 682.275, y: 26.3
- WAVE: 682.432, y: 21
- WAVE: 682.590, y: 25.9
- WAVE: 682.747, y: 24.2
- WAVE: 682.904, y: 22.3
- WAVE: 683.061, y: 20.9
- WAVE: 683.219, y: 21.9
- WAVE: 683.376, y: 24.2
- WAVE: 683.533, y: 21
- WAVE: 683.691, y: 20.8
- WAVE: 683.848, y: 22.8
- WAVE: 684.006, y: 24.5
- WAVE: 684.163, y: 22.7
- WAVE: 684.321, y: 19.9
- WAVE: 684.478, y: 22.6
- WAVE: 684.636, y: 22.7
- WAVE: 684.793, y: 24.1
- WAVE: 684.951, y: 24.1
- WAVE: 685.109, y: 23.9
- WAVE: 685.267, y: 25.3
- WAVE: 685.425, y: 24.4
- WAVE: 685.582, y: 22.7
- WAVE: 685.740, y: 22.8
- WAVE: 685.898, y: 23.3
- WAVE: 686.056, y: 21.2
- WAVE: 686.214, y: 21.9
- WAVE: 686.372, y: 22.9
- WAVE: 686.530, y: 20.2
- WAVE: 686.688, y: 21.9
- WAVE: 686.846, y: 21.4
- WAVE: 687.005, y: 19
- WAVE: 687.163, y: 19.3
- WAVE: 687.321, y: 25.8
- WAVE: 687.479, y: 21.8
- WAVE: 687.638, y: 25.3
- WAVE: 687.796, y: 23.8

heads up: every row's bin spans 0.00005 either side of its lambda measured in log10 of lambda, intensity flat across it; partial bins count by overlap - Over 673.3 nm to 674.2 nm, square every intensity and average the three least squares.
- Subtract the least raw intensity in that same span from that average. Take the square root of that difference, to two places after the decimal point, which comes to 20.94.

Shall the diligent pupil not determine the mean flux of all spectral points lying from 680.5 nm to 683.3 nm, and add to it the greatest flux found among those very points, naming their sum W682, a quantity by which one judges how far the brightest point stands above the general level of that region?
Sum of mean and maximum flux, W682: 49.9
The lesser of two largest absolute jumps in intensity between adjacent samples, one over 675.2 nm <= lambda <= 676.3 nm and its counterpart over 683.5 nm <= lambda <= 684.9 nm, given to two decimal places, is 2.70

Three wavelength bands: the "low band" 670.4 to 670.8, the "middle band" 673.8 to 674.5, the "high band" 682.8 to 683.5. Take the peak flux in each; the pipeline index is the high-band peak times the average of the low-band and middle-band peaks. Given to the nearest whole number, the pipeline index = 571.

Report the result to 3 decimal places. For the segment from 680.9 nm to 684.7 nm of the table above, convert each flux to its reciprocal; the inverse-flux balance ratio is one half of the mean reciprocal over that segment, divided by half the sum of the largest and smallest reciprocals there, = 0.491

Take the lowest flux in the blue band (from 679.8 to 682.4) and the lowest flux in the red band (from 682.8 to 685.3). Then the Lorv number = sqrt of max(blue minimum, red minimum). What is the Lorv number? 4.56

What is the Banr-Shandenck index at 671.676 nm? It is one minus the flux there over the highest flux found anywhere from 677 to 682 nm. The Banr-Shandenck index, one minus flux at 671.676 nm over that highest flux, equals 0.099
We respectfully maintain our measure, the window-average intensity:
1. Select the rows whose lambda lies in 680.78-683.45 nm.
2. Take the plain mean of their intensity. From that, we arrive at 23.8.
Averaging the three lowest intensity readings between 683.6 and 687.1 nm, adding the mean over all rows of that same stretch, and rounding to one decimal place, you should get 42.2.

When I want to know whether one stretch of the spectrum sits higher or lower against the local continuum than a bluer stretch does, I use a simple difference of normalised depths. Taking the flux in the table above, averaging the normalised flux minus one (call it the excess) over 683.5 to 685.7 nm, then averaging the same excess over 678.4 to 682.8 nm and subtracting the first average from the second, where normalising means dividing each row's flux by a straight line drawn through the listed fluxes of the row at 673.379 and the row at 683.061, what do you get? -0.02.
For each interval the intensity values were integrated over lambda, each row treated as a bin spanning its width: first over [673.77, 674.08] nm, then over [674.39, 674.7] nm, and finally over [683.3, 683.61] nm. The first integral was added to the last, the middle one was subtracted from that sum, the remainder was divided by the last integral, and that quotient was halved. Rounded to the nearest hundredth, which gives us 0.48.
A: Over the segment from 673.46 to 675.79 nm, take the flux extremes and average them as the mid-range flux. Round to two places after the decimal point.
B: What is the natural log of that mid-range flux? 3.12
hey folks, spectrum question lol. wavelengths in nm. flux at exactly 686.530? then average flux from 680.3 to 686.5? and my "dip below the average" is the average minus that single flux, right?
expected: 3.0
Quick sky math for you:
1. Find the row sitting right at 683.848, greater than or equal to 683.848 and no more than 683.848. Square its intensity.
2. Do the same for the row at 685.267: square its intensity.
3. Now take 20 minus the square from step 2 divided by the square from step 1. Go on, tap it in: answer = 18.8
